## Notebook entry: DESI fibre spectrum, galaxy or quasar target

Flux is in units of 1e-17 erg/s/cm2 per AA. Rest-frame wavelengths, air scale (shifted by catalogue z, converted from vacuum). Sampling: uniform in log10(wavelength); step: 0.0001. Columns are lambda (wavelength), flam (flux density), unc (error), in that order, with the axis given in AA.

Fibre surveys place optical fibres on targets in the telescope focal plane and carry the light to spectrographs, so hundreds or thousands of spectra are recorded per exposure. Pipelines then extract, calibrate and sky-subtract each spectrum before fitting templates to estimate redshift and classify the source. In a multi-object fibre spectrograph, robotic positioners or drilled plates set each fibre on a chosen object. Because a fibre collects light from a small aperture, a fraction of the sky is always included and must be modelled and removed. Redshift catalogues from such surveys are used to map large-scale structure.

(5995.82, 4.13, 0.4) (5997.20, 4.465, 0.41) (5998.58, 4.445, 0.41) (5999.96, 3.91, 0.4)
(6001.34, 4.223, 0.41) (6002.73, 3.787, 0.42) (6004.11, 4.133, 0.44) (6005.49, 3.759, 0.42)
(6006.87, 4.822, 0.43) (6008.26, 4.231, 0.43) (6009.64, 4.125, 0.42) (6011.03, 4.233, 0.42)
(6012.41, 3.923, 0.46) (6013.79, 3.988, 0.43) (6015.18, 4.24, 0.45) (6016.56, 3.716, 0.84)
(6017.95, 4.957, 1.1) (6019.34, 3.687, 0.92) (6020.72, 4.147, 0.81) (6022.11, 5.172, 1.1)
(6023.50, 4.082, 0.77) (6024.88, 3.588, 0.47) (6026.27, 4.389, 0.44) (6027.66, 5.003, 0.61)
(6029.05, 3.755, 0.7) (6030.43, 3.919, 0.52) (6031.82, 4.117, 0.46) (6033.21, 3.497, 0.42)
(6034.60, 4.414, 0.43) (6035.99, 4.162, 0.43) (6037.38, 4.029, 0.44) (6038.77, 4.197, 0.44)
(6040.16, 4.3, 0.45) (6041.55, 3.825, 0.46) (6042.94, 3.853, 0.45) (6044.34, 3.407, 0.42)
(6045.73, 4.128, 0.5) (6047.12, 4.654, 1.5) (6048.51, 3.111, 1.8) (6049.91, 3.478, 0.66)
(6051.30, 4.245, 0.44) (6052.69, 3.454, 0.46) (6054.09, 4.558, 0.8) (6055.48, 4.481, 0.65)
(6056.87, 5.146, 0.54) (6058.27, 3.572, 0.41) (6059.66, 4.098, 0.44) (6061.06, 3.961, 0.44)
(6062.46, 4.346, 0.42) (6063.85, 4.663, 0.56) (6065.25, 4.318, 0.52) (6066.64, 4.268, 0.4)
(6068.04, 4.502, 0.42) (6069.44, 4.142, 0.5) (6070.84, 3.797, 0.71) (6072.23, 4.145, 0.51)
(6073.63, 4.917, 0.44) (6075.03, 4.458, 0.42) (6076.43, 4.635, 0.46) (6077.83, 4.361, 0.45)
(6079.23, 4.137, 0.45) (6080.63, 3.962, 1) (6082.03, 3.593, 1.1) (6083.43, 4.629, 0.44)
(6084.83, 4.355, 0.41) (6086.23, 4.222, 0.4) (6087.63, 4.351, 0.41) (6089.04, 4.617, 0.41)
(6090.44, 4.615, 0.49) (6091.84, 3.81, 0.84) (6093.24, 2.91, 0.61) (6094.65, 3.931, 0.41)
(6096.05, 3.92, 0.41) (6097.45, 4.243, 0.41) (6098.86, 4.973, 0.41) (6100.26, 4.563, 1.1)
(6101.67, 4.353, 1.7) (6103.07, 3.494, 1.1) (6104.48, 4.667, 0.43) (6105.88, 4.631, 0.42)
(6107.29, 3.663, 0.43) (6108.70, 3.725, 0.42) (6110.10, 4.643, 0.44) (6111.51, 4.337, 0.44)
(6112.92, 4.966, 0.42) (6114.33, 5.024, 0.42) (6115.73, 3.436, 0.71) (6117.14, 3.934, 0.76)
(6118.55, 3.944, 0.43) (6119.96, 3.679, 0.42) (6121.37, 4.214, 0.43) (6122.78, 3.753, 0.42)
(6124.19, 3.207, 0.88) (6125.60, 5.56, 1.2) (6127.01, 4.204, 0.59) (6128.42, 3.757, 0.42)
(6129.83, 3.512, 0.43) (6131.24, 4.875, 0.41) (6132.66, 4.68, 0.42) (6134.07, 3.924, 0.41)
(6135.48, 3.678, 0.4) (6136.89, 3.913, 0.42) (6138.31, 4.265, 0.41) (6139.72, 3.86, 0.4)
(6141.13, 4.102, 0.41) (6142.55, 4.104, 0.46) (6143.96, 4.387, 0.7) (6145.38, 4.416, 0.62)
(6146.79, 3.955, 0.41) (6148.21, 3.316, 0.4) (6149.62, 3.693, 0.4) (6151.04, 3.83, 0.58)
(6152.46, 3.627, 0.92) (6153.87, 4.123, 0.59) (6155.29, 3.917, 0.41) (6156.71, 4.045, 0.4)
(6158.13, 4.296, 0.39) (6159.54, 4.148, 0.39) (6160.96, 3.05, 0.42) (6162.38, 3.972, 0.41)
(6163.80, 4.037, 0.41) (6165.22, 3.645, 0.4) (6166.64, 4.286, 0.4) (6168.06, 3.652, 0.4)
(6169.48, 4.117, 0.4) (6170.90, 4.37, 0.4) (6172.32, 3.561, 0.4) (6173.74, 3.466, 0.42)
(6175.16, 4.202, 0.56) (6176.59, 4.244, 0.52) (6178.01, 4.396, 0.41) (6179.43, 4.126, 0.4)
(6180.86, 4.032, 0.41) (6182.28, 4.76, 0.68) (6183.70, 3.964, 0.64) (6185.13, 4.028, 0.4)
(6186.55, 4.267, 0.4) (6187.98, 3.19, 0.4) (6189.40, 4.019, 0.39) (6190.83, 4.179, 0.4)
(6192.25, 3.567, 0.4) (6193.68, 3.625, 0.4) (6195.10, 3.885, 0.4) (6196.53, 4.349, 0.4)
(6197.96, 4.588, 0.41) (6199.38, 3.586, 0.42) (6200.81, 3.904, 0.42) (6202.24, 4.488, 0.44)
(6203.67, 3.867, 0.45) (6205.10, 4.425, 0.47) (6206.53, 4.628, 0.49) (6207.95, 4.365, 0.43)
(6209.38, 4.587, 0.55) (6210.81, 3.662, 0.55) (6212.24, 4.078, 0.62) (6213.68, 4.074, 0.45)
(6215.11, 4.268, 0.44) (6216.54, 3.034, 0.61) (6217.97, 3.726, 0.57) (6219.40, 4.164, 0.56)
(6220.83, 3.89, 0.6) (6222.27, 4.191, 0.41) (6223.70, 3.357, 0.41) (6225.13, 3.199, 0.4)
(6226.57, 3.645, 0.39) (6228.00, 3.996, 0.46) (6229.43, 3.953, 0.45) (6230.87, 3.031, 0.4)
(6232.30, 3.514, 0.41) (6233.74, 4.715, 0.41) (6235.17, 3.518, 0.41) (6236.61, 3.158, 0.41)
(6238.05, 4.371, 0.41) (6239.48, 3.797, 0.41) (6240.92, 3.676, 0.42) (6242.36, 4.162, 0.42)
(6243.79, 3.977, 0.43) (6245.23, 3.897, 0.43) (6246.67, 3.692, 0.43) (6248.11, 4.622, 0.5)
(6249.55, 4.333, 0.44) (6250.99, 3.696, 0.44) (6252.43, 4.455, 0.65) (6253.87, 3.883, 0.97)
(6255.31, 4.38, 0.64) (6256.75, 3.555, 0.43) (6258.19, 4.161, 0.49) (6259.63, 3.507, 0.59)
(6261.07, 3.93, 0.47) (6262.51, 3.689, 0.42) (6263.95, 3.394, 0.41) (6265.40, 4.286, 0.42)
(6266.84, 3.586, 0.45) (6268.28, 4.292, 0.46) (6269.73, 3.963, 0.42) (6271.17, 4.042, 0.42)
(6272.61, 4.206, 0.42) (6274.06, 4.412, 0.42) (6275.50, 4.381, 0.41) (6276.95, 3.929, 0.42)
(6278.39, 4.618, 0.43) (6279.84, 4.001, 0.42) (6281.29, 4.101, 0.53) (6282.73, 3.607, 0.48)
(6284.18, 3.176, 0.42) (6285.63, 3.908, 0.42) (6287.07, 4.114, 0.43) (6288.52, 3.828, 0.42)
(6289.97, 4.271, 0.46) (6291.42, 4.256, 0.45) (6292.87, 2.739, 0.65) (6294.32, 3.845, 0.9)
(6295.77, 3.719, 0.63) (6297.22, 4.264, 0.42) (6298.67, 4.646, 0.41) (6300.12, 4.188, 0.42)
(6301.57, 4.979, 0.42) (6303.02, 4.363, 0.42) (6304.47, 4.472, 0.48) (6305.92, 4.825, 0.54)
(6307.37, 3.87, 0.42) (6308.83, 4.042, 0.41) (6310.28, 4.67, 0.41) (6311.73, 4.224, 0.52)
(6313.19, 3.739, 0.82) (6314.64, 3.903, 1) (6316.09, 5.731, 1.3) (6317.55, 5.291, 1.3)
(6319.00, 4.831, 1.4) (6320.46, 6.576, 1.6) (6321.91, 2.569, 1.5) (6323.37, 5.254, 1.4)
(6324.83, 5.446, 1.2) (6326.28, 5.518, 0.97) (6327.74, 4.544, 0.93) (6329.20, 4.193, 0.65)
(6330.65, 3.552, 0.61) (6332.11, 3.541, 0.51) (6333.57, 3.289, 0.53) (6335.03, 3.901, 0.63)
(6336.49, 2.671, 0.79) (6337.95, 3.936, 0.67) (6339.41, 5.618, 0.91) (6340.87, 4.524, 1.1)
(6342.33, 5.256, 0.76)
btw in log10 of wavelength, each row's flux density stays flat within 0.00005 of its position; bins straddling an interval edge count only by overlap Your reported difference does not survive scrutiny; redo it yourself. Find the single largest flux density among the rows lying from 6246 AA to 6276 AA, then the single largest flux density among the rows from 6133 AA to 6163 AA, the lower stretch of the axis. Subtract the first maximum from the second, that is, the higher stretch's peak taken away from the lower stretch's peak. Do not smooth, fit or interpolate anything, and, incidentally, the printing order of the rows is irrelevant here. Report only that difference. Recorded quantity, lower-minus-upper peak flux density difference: -0.2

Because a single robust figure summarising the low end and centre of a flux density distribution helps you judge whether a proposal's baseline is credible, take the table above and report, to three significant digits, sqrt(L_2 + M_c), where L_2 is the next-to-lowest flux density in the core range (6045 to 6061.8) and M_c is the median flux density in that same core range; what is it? 2.75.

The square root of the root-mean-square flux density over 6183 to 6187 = 2.02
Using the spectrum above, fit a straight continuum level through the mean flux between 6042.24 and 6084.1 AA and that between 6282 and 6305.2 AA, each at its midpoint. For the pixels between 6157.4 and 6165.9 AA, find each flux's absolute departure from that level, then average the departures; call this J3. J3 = 0.32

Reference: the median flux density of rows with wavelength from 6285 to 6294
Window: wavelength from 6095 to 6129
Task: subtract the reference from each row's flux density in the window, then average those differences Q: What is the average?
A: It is 0.19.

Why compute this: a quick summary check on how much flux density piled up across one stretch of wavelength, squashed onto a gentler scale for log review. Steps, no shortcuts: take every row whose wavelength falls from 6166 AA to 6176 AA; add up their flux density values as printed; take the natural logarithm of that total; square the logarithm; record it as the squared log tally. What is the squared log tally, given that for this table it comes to 11.0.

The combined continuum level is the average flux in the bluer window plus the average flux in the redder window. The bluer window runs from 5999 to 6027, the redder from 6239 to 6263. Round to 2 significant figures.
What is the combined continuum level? 8.1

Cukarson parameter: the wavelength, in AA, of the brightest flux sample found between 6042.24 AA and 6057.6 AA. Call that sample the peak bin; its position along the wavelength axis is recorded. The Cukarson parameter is 6056.87 AA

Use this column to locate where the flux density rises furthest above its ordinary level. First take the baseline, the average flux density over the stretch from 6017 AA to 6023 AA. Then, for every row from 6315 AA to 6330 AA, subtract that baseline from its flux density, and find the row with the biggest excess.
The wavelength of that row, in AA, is 6320.46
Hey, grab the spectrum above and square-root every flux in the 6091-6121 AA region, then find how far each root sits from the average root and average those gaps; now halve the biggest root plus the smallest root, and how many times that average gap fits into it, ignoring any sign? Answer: 17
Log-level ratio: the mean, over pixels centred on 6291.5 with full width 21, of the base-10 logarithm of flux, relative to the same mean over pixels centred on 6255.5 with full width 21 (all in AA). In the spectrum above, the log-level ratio 1.00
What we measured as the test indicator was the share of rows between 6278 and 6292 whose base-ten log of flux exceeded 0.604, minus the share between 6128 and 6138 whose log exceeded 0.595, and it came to 0.21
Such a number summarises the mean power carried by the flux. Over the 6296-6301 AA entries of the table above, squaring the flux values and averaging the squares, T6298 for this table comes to 19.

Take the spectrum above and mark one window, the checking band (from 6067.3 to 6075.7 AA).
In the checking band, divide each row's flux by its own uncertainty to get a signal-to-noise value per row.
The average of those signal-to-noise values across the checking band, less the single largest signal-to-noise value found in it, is -2.1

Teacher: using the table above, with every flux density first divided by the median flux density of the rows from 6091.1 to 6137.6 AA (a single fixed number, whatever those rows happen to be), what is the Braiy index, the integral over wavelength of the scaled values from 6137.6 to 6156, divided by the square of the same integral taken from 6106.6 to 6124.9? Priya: 0.0525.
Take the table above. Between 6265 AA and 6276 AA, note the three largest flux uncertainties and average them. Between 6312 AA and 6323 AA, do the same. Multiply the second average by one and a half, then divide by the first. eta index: 5.08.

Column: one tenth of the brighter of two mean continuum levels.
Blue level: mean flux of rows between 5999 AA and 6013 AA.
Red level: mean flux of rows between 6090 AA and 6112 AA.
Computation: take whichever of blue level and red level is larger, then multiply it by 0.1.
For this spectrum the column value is 0.415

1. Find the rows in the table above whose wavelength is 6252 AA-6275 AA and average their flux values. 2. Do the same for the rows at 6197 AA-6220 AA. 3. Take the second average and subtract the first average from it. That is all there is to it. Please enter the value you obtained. 0.11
